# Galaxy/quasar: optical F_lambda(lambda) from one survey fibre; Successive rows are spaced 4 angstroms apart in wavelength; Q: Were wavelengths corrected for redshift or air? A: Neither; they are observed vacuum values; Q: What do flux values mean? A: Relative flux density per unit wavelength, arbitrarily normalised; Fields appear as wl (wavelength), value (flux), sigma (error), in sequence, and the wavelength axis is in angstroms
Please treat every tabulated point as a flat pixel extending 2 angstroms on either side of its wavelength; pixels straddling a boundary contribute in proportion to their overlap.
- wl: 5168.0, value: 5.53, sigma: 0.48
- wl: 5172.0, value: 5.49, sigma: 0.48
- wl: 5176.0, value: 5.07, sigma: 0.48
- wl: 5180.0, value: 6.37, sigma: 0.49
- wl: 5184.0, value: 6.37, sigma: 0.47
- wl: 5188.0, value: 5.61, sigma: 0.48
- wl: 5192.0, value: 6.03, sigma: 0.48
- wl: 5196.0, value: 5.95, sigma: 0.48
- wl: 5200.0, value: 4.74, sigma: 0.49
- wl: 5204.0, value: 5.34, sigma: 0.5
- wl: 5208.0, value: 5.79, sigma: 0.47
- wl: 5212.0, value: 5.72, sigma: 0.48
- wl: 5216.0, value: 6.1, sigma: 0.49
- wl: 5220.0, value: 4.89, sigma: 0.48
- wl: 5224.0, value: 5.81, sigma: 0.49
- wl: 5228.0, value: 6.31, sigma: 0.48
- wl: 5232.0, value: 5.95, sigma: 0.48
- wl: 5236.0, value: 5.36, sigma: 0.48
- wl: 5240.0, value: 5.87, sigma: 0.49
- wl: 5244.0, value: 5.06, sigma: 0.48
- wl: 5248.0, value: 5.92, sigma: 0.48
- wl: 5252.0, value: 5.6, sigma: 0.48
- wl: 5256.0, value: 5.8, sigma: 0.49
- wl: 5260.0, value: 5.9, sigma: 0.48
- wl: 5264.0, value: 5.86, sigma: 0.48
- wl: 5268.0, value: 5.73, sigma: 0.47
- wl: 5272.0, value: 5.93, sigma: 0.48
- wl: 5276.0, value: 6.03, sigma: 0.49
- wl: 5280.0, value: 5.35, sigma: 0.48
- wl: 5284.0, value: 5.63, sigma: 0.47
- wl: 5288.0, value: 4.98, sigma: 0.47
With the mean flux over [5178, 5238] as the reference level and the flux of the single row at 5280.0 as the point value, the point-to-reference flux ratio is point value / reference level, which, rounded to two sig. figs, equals 0.93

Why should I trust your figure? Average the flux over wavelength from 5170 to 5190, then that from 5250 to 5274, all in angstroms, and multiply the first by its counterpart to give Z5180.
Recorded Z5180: 34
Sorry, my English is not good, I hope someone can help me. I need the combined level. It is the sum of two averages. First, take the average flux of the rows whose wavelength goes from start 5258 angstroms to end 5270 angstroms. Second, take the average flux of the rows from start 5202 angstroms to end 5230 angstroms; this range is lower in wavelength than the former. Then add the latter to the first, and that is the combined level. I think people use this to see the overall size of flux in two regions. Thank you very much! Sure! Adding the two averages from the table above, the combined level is 11.5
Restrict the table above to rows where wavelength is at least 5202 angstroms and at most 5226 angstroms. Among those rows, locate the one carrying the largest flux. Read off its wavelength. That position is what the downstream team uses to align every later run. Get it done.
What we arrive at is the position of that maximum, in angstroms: 5216.0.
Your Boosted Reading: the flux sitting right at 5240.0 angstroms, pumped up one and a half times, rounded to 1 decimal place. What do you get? 8.8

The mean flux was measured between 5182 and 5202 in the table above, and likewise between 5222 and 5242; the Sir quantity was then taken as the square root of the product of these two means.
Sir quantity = 5.80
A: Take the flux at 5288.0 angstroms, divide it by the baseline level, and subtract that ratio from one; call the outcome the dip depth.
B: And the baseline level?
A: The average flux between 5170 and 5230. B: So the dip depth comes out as 0.13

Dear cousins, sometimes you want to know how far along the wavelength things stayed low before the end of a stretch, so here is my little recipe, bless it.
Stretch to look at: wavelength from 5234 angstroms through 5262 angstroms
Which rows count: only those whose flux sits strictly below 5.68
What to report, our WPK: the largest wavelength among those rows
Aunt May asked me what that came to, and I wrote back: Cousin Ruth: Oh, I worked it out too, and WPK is 5252.0 angstroms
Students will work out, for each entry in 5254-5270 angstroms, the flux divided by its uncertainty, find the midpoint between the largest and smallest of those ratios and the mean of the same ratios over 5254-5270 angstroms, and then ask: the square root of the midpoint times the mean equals 12.1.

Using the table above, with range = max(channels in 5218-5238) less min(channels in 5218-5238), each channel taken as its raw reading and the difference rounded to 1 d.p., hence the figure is 1.4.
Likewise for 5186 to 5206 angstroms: 1.3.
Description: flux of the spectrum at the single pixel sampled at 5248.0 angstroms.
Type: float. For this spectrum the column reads 5.92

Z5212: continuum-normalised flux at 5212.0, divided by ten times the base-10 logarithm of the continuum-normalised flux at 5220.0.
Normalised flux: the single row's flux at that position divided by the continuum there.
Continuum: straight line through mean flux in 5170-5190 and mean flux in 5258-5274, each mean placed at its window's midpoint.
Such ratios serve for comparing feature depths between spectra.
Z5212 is -1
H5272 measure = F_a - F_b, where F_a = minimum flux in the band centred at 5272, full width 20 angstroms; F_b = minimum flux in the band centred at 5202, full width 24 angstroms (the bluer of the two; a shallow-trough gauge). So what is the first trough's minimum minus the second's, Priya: 0.6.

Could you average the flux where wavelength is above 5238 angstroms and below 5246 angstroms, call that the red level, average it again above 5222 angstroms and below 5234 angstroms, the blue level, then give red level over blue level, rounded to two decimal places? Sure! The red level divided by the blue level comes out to 0.91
